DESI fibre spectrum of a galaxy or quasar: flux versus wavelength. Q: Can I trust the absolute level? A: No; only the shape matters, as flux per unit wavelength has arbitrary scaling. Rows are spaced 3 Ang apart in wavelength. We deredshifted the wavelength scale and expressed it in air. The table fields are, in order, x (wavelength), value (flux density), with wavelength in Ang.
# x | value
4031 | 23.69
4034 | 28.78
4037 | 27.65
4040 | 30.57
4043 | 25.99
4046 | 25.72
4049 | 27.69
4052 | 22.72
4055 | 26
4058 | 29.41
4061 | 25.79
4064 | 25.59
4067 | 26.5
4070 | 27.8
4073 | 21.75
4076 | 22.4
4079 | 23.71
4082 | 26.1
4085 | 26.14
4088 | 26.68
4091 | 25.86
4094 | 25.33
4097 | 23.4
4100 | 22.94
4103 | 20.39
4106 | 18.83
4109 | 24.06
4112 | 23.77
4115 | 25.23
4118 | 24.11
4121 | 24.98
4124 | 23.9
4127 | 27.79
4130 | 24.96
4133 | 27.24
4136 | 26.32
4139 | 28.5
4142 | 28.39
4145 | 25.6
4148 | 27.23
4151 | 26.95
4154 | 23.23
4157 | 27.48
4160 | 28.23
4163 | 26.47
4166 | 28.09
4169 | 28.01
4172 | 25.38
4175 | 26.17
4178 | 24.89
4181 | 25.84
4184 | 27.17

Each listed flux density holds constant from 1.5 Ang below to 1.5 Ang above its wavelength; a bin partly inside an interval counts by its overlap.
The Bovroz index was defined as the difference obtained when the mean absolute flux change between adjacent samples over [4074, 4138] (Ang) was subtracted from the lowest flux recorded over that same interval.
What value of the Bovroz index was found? 17.2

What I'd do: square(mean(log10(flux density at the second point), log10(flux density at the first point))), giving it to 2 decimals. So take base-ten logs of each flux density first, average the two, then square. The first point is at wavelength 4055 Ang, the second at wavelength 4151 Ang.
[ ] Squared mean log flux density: 2.02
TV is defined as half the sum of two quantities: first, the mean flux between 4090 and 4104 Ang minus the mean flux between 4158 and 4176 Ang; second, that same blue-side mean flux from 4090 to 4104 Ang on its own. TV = 10.1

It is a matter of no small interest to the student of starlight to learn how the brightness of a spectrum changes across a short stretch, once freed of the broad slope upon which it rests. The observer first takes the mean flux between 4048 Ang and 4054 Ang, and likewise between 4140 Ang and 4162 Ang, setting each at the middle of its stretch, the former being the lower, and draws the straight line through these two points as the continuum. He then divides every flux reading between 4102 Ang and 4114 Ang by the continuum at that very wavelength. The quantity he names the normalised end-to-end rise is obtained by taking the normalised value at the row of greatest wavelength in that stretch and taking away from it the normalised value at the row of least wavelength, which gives 0.125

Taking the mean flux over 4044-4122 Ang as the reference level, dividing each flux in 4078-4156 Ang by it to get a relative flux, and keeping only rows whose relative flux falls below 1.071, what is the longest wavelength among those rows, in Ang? 4154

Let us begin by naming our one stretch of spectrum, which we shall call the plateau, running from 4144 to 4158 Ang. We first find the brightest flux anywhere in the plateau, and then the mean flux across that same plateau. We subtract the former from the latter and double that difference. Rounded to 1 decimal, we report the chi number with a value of -2.8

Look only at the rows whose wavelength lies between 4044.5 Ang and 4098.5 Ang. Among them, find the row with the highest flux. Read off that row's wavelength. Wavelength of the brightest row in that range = 4058 Ang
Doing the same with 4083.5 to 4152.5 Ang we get 4139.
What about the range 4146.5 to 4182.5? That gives 4160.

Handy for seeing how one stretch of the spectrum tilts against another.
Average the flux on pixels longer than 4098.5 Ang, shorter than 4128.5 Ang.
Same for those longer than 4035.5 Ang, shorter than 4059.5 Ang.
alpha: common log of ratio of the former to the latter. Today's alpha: -0.06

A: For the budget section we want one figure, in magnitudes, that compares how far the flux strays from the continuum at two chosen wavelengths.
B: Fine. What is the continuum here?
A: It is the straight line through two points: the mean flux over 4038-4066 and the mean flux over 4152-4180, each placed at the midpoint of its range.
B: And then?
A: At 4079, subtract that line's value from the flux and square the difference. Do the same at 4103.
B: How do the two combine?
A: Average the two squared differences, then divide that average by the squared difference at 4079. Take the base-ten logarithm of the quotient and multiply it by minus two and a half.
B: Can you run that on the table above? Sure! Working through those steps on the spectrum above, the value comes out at -1.1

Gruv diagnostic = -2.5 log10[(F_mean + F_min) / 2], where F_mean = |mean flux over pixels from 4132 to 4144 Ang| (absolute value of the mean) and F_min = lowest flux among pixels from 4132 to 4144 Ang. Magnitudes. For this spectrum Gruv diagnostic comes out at -3.58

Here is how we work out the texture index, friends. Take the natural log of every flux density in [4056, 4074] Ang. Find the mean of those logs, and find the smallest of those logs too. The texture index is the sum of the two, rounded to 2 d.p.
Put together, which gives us 6.34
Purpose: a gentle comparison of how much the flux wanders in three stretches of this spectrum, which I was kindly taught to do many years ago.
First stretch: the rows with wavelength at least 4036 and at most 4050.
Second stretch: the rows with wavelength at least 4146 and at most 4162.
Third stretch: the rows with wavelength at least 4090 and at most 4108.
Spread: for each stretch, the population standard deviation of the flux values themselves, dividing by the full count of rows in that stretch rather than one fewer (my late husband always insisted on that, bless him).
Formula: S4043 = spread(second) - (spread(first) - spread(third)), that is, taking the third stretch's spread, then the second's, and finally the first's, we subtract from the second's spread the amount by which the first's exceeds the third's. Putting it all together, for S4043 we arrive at 2.5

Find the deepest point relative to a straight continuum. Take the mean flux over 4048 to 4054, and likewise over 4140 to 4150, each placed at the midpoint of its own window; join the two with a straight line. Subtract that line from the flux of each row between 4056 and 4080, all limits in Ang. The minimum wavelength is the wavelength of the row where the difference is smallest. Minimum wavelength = 4073 Ang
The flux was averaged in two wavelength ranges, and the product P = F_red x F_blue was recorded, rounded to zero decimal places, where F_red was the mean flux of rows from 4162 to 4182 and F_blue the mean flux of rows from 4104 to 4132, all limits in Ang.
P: 639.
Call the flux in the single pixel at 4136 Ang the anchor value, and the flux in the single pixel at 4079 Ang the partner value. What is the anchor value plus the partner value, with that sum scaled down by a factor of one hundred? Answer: 0.500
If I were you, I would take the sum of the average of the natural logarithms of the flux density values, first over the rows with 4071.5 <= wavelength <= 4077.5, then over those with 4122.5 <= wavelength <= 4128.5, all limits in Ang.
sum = 6.34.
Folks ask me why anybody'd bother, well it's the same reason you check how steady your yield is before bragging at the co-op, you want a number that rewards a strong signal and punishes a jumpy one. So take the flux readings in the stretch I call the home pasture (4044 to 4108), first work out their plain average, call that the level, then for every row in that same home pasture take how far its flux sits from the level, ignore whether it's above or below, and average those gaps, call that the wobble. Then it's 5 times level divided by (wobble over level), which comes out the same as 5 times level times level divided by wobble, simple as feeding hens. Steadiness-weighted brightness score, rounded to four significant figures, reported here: 1452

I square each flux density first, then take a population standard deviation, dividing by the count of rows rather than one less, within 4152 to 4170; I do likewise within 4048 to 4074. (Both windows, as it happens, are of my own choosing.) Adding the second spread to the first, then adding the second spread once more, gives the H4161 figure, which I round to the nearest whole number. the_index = 322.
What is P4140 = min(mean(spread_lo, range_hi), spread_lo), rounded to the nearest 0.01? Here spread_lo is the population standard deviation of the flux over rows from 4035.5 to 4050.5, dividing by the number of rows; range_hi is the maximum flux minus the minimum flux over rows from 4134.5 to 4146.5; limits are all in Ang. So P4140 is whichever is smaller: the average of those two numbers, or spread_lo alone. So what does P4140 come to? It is 1.73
